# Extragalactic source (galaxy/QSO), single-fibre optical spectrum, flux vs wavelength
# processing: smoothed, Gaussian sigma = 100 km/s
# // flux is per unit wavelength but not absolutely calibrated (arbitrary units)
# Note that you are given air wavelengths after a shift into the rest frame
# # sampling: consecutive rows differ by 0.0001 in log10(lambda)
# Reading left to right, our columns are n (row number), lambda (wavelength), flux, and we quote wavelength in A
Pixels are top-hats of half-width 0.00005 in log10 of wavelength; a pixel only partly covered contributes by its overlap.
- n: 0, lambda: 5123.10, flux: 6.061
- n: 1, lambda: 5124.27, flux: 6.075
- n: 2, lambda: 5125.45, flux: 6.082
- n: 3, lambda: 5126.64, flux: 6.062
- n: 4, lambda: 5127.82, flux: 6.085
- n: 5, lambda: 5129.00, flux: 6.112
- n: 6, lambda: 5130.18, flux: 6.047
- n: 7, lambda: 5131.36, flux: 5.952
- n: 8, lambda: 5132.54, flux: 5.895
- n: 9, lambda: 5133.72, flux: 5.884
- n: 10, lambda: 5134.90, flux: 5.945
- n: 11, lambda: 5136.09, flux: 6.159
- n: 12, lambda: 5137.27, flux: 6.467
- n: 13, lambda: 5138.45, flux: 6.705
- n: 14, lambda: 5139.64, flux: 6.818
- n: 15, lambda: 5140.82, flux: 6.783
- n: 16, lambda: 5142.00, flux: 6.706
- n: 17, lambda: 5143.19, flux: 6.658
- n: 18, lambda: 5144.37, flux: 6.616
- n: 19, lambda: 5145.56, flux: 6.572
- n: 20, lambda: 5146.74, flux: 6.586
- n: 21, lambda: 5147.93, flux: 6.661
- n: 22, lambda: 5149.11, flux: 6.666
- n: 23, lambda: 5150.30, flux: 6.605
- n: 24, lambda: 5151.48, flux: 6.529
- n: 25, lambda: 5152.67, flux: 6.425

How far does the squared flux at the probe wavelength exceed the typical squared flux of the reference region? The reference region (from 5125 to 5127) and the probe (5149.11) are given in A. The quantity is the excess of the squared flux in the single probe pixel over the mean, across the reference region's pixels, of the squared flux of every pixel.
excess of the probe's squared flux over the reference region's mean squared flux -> 8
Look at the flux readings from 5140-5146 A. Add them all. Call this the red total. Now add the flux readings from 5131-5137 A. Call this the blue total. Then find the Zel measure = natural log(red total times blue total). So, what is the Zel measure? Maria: 6.90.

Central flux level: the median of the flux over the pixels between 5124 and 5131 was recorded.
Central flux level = 6.1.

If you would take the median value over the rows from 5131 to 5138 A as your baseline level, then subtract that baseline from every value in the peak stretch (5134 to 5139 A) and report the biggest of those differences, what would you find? 0.76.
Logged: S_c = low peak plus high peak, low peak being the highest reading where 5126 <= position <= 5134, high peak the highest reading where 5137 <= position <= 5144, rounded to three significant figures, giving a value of 12.9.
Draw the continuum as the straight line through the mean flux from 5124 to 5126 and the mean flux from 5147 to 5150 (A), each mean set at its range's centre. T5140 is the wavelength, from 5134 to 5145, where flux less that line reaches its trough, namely 5134.90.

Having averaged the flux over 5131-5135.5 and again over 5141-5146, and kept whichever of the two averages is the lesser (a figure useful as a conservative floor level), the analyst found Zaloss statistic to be 5.92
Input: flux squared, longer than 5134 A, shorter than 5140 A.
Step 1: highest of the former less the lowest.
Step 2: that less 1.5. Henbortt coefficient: 9.6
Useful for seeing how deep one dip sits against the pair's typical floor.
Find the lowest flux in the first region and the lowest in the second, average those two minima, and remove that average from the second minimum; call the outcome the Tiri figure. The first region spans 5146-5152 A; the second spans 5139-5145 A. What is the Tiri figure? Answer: 0.04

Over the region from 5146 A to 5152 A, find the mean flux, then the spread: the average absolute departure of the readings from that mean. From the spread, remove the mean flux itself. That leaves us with -6.6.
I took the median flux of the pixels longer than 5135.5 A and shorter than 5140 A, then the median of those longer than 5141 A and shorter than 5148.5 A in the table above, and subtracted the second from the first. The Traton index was -0.1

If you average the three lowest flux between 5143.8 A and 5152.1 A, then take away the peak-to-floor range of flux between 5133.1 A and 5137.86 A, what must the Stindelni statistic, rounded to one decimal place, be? 6.0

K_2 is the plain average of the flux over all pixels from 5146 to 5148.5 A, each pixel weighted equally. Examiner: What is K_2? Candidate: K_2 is 6.62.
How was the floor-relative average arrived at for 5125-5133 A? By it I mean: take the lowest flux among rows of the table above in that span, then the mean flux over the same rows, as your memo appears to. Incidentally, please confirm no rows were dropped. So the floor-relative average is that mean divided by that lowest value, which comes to 1.02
